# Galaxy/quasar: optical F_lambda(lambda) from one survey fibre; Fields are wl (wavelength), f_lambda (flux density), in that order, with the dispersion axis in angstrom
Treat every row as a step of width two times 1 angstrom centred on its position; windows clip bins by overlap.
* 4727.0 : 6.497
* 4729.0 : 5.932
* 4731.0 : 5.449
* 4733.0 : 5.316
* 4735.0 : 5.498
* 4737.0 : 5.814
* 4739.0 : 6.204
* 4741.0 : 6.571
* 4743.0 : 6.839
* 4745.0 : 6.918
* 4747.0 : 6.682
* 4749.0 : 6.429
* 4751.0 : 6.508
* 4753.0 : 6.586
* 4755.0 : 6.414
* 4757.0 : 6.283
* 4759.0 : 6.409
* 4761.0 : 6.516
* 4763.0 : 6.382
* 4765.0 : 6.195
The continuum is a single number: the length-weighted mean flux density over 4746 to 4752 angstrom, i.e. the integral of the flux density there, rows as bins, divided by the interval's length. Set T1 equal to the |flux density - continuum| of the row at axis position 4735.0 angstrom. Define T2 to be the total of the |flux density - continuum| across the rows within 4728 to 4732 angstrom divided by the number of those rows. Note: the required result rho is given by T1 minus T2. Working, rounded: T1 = 1.0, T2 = 0.85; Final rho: 0.19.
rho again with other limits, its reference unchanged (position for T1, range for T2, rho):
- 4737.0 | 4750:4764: 0.62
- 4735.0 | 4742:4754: 0.87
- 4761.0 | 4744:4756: -0.12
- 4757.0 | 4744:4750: 0.05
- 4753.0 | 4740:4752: -0.12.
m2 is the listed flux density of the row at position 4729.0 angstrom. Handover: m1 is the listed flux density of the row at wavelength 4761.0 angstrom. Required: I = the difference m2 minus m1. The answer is -0.6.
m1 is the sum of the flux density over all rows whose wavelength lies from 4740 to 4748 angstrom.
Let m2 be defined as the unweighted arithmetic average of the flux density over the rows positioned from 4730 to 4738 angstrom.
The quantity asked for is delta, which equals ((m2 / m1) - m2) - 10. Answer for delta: -15.3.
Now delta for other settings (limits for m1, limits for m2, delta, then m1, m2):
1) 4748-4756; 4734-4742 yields -15.8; 25.9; 6.0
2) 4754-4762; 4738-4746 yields -16.4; 25.6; 6.6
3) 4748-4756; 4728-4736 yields -15.3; 25.9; 5.5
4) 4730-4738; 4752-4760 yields -16.1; 22.1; 6.4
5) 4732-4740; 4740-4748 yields -16.5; 22.8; 6.8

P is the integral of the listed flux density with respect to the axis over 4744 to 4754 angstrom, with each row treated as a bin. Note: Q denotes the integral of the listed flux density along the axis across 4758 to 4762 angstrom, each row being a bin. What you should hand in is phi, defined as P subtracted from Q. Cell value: -40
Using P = 66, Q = 26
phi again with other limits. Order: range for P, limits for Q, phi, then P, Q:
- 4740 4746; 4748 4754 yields -2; 41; 39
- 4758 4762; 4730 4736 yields 7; 26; 33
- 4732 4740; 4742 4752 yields 21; 46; 67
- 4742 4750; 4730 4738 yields -10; 54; 44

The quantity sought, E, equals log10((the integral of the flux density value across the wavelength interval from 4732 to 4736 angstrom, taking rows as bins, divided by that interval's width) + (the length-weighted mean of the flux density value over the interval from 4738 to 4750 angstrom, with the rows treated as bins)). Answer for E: 1.080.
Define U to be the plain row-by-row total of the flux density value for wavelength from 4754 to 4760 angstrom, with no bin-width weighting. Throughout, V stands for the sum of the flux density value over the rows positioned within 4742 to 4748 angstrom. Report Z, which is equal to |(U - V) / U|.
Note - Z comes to 0.070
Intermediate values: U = 19.11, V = 20.4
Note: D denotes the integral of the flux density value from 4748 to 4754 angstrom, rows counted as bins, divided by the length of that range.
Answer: 6.51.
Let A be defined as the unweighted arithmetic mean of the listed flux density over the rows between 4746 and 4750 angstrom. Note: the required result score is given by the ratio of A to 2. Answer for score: 3.278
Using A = 6.56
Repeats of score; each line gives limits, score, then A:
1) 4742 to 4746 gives 3.439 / 6.88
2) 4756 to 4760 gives 3.173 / 6.35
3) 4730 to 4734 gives 2.691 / 5.38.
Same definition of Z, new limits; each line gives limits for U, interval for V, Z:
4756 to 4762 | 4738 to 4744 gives 0.021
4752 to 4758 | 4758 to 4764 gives 0.001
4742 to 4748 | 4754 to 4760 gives 0.065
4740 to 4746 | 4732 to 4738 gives 0.182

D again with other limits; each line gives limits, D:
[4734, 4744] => 6.19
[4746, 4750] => 6.56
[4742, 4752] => 6.68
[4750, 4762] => 6.45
